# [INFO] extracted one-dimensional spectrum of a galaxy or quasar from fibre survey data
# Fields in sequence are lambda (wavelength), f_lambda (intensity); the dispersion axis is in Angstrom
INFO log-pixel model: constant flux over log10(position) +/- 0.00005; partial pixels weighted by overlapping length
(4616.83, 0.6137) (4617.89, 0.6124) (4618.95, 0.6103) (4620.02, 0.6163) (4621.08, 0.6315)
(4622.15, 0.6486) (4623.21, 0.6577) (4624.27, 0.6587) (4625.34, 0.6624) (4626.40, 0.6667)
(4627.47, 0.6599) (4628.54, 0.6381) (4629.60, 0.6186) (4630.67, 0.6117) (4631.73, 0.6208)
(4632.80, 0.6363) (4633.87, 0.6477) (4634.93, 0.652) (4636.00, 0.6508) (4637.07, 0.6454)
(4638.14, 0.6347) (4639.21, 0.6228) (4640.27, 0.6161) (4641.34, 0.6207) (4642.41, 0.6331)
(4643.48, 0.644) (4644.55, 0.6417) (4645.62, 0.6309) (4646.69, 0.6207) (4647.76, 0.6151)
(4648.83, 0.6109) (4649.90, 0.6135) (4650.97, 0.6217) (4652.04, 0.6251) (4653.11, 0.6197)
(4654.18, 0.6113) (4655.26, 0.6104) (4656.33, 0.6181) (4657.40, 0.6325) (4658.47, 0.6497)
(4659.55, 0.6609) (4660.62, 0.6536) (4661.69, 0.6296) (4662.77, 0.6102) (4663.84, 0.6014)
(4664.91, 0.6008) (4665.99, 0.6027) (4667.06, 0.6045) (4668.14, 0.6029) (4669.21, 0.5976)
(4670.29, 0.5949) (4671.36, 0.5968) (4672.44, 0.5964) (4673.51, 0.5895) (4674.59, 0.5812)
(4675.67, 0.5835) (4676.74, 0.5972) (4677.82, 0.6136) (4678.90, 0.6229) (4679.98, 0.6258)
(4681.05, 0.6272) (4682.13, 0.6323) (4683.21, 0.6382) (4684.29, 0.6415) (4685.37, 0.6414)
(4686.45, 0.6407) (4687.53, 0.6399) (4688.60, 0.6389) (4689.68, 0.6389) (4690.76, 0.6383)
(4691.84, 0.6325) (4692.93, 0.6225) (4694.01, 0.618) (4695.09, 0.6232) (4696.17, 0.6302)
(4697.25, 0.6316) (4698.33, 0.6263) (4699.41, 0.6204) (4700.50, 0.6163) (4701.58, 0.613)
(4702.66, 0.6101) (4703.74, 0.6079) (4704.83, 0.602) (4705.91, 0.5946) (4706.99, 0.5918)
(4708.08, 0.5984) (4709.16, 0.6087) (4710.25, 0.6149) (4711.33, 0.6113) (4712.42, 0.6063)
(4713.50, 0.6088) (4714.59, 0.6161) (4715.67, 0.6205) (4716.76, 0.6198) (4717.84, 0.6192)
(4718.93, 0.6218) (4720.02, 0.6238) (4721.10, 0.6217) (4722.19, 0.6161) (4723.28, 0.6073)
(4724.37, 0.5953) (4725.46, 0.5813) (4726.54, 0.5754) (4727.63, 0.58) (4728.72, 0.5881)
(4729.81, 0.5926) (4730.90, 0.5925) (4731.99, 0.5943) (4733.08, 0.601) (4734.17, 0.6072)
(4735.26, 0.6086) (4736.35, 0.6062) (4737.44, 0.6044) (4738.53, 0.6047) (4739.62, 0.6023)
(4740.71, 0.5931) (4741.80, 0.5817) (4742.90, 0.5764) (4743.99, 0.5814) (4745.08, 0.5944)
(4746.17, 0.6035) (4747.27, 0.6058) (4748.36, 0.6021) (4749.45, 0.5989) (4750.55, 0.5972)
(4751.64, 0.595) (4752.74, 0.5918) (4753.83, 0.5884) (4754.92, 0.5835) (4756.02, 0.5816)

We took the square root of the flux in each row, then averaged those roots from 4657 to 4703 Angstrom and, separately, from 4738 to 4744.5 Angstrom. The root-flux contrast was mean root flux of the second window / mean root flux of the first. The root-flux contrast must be 0.98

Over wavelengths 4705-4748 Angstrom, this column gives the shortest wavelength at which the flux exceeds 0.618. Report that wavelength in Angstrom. 4715.67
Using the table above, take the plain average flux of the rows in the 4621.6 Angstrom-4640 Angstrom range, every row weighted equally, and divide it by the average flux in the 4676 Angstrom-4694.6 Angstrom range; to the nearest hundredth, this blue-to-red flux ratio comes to 1.02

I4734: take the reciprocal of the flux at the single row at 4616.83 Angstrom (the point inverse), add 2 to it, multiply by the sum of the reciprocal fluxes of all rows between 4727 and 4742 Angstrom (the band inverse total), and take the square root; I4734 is 9.2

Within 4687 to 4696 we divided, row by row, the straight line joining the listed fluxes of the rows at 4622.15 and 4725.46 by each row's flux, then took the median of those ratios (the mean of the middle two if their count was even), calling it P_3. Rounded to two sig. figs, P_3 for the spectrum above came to 0.95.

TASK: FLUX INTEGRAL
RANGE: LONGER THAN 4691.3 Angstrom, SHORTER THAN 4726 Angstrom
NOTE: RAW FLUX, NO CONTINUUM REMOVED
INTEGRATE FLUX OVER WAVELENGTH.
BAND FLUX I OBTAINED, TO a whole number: 21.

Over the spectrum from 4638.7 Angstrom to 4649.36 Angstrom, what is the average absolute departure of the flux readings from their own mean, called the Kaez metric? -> 0.009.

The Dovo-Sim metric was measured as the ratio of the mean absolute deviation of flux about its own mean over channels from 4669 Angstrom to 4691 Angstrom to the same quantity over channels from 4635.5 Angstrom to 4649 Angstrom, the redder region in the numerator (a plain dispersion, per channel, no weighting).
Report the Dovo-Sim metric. 1.81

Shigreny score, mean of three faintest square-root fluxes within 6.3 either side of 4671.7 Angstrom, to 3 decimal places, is 0.765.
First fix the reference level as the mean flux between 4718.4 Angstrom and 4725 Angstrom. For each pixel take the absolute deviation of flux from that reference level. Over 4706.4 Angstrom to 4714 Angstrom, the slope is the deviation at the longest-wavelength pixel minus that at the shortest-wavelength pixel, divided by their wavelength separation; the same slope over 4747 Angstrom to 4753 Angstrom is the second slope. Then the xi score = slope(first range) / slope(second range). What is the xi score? -1.0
